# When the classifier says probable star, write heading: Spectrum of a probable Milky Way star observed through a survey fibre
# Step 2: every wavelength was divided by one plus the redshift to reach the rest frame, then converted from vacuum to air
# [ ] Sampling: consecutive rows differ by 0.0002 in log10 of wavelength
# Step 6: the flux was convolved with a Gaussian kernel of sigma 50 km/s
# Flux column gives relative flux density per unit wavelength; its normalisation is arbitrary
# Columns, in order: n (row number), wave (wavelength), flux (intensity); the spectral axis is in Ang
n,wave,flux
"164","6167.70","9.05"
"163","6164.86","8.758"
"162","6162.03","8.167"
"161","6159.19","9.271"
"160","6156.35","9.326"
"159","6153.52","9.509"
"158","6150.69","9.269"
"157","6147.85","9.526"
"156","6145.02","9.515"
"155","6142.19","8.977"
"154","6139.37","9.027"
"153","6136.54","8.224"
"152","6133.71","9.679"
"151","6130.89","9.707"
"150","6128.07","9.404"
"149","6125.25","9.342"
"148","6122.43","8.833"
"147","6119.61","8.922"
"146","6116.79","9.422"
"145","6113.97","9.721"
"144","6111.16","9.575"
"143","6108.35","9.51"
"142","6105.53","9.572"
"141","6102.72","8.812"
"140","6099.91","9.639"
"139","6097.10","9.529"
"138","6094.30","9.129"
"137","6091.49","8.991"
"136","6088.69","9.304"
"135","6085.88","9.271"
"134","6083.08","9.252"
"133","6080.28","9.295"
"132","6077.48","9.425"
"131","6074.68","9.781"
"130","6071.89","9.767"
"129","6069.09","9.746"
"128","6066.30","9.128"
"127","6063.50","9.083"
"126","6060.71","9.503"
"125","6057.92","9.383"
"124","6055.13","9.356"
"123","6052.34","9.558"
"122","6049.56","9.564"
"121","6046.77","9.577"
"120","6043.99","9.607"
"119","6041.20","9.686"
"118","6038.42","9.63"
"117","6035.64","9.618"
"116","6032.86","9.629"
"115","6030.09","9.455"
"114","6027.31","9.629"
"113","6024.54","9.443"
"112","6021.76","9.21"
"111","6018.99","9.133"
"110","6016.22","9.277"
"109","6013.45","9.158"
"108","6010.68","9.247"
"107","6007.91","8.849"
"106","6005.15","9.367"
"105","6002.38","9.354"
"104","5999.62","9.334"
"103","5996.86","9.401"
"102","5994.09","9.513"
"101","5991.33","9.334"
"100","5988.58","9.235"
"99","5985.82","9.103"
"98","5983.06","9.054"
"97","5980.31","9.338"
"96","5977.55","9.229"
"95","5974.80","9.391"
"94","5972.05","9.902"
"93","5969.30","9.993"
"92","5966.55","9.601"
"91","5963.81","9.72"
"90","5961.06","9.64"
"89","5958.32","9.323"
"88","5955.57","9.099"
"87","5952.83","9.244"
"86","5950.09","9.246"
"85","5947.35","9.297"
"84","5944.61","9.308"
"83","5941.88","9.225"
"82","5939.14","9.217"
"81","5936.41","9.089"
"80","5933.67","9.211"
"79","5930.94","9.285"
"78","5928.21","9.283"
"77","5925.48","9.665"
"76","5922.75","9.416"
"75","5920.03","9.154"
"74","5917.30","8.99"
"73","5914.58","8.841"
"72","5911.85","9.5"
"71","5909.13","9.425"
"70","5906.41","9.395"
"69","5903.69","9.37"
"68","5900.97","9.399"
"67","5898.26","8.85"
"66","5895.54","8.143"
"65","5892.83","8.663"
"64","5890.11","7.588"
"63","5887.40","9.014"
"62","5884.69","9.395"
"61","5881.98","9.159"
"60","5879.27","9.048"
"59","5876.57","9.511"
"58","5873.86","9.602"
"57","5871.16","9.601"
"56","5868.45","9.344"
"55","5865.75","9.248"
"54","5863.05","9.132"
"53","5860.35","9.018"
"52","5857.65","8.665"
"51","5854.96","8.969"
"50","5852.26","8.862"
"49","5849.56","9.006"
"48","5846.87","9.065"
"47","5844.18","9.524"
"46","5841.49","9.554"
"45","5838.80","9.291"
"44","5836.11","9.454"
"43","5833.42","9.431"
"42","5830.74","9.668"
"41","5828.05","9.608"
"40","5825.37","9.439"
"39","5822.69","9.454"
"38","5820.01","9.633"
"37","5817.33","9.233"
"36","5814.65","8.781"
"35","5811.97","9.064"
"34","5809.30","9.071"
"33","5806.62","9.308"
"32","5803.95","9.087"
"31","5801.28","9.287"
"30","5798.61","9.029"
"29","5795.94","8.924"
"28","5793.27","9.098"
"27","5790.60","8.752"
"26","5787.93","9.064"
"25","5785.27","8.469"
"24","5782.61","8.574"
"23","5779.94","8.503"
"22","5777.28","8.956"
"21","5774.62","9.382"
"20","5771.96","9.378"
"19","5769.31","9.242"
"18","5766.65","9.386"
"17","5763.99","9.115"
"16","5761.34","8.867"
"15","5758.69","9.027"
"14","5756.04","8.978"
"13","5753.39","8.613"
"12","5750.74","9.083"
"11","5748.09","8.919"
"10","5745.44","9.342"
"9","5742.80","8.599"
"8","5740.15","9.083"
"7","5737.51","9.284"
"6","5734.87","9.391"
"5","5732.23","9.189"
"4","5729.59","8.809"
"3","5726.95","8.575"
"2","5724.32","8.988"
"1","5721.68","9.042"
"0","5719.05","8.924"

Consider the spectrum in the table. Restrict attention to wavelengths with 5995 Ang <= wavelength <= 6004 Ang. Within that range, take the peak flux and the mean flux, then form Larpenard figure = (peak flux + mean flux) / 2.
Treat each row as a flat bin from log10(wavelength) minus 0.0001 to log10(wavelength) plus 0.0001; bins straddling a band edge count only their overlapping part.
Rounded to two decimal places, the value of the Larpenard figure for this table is 9.38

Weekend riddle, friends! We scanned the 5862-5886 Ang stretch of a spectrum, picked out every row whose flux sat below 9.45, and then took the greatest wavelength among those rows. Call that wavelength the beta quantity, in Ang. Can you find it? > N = 5884.69 Ang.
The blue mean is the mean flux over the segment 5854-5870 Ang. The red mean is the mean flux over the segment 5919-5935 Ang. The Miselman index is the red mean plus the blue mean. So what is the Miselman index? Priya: 18.4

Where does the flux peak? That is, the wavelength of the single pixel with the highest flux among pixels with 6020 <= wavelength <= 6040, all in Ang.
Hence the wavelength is 6038.42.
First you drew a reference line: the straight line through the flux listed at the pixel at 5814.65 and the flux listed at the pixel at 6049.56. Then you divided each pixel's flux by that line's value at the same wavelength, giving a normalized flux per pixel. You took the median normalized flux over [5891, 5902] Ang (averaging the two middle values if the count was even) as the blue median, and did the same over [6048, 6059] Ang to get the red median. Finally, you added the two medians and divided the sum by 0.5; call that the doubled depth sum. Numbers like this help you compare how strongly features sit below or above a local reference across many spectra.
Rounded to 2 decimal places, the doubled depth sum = 3.91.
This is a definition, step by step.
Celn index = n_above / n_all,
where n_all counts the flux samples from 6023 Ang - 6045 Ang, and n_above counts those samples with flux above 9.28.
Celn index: 1.0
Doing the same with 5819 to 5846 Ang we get 1.0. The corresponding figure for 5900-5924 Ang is 0.7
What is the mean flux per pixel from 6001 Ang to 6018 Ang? 9.2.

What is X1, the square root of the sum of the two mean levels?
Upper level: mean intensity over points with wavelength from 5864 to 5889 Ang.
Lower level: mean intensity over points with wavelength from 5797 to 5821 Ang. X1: 4.30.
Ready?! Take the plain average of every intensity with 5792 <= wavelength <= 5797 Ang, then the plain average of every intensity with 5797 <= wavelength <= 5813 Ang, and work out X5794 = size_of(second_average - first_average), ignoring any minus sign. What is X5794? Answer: 0.13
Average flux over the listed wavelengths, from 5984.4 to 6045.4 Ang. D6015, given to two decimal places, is 9.37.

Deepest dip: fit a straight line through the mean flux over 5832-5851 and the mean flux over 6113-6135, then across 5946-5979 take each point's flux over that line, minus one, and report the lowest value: -0.027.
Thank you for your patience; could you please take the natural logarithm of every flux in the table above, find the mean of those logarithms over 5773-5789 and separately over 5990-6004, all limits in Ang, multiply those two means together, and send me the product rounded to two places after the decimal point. 4.87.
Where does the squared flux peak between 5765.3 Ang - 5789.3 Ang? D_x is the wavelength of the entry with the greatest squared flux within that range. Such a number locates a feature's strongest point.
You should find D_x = 5766.65 Ang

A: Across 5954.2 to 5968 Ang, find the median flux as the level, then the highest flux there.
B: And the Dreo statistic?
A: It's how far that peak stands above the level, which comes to 0.12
